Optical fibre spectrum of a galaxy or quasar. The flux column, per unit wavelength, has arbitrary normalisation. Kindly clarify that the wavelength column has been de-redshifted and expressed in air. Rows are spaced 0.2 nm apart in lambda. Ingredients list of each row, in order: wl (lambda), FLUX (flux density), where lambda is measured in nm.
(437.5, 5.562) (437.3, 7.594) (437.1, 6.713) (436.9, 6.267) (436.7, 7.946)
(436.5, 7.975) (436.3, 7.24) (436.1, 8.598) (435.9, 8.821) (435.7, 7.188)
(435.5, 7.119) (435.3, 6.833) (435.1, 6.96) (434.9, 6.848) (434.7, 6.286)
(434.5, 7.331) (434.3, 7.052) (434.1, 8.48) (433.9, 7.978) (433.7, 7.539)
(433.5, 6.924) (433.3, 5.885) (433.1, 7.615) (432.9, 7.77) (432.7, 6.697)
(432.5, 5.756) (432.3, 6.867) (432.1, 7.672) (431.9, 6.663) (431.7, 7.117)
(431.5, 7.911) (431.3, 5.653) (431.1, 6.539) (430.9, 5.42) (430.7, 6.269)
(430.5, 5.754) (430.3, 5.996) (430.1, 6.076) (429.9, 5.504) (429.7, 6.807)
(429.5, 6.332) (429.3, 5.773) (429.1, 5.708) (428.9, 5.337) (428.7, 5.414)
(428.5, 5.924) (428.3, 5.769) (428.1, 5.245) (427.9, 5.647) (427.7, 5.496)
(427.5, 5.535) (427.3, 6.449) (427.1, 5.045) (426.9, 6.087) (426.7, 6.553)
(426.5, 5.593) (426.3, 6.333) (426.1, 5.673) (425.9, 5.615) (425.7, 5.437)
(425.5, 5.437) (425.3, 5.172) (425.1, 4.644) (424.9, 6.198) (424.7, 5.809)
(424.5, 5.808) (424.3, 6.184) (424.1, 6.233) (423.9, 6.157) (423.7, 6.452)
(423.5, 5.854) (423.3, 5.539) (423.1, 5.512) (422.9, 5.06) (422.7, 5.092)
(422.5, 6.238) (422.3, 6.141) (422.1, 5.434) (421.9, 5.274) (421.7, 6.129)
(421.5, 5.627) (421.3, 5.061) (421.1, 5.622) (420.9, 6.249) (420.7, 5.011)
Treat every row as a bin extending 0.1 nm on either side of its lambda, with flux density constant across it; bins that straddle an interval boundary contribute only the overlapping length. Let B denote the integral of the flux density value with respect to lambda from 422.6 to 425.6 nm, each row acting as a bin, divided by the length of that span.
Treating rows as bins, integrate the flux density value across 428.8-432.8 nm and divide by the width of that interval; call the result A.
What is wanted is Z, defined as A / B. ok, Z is 1.11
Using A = 6.29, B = 5.7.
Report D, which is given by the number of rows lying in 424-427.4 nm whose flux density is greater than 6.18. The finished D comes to 6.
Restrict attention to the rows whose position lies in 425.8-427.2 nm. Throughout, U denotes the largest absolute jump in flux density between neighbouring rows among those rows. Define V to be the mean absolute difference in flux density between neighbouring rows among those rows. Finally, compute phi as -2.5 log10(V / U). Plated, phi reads 0.51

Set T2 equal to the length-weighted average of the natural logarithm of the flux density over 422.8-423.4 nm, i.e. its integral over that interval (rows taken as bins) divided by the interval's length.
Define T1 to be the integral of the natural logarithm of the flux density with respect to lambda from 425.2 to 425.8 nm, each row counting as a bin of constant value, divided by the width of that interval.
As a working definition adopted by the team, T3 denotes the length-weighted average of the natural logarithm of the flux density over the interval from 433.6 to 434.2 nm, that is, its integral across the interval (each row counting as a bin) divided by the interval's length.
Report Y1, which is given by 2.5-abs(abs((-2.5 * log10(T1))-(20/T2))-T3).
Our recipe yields -7.9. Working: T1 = 1.7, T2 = 1.68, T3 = 2.08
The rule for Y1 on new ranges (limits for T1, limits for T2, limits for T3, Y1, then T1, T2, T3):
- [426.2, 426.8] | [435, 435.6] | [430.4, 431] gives -6.7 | 1.8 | 1.94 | 1.76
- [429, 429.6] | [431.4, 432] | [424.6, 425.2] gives -6.5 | 1.8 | 1.98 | 1.71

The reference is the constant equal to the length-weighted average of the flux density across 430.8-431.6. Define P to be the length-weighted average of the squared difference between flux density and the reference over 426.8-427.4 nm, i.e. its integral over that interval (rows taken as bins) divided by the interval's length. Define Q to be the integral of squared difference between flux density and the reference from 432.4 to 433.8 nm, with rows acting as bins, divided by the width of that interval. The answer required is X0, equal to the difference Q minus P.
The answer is 0.21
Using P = 0.63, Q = 0.8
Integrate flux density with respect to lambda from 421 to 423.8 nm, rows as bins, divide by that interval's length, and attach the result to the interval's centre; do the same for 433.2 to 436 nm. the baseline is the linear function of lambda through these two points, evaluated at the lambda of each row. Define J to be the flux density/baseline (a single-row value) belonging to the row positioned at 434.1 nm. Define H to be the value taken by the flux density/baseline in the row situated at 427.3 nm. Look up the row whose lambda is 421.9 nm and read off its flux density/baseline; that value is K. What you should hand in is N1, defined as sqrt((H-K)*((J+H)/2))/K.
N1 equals 0.32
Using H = 1.03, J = 1.18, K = 0.95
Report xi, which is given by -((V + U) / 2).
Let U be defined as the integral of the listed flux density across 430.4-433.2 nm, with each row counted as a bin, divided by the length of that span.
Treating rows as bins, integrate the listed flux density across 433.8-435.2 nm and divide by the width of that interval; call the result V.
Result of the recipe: -7.0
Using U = 6.7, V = 7.3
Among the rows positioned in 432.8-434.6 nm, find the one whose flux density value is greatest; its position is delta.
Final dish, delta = 434.1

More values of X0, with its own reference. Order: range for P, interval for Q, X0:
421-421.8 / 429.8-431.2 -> -0.40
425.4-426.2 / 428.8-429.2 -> 0.05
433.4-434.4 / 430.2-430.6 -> -1.54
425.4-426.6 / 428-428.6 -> 0.04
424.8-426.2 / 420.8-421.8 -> -0.46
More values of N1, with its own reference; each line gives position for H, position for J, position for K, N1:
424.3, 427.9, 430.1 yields 0.40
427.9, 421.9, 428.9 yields 0.30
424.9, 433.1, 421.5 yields 0.14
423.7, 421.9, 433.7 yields 0.21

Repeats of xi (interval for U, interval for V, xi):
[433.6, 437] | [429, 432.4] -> -6.9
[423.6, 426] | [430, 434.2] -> -6.3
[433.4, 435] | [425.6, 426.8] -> -6.6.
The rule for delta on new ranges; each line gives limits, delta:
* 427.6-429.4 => 428.5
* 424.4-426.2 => 424.9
